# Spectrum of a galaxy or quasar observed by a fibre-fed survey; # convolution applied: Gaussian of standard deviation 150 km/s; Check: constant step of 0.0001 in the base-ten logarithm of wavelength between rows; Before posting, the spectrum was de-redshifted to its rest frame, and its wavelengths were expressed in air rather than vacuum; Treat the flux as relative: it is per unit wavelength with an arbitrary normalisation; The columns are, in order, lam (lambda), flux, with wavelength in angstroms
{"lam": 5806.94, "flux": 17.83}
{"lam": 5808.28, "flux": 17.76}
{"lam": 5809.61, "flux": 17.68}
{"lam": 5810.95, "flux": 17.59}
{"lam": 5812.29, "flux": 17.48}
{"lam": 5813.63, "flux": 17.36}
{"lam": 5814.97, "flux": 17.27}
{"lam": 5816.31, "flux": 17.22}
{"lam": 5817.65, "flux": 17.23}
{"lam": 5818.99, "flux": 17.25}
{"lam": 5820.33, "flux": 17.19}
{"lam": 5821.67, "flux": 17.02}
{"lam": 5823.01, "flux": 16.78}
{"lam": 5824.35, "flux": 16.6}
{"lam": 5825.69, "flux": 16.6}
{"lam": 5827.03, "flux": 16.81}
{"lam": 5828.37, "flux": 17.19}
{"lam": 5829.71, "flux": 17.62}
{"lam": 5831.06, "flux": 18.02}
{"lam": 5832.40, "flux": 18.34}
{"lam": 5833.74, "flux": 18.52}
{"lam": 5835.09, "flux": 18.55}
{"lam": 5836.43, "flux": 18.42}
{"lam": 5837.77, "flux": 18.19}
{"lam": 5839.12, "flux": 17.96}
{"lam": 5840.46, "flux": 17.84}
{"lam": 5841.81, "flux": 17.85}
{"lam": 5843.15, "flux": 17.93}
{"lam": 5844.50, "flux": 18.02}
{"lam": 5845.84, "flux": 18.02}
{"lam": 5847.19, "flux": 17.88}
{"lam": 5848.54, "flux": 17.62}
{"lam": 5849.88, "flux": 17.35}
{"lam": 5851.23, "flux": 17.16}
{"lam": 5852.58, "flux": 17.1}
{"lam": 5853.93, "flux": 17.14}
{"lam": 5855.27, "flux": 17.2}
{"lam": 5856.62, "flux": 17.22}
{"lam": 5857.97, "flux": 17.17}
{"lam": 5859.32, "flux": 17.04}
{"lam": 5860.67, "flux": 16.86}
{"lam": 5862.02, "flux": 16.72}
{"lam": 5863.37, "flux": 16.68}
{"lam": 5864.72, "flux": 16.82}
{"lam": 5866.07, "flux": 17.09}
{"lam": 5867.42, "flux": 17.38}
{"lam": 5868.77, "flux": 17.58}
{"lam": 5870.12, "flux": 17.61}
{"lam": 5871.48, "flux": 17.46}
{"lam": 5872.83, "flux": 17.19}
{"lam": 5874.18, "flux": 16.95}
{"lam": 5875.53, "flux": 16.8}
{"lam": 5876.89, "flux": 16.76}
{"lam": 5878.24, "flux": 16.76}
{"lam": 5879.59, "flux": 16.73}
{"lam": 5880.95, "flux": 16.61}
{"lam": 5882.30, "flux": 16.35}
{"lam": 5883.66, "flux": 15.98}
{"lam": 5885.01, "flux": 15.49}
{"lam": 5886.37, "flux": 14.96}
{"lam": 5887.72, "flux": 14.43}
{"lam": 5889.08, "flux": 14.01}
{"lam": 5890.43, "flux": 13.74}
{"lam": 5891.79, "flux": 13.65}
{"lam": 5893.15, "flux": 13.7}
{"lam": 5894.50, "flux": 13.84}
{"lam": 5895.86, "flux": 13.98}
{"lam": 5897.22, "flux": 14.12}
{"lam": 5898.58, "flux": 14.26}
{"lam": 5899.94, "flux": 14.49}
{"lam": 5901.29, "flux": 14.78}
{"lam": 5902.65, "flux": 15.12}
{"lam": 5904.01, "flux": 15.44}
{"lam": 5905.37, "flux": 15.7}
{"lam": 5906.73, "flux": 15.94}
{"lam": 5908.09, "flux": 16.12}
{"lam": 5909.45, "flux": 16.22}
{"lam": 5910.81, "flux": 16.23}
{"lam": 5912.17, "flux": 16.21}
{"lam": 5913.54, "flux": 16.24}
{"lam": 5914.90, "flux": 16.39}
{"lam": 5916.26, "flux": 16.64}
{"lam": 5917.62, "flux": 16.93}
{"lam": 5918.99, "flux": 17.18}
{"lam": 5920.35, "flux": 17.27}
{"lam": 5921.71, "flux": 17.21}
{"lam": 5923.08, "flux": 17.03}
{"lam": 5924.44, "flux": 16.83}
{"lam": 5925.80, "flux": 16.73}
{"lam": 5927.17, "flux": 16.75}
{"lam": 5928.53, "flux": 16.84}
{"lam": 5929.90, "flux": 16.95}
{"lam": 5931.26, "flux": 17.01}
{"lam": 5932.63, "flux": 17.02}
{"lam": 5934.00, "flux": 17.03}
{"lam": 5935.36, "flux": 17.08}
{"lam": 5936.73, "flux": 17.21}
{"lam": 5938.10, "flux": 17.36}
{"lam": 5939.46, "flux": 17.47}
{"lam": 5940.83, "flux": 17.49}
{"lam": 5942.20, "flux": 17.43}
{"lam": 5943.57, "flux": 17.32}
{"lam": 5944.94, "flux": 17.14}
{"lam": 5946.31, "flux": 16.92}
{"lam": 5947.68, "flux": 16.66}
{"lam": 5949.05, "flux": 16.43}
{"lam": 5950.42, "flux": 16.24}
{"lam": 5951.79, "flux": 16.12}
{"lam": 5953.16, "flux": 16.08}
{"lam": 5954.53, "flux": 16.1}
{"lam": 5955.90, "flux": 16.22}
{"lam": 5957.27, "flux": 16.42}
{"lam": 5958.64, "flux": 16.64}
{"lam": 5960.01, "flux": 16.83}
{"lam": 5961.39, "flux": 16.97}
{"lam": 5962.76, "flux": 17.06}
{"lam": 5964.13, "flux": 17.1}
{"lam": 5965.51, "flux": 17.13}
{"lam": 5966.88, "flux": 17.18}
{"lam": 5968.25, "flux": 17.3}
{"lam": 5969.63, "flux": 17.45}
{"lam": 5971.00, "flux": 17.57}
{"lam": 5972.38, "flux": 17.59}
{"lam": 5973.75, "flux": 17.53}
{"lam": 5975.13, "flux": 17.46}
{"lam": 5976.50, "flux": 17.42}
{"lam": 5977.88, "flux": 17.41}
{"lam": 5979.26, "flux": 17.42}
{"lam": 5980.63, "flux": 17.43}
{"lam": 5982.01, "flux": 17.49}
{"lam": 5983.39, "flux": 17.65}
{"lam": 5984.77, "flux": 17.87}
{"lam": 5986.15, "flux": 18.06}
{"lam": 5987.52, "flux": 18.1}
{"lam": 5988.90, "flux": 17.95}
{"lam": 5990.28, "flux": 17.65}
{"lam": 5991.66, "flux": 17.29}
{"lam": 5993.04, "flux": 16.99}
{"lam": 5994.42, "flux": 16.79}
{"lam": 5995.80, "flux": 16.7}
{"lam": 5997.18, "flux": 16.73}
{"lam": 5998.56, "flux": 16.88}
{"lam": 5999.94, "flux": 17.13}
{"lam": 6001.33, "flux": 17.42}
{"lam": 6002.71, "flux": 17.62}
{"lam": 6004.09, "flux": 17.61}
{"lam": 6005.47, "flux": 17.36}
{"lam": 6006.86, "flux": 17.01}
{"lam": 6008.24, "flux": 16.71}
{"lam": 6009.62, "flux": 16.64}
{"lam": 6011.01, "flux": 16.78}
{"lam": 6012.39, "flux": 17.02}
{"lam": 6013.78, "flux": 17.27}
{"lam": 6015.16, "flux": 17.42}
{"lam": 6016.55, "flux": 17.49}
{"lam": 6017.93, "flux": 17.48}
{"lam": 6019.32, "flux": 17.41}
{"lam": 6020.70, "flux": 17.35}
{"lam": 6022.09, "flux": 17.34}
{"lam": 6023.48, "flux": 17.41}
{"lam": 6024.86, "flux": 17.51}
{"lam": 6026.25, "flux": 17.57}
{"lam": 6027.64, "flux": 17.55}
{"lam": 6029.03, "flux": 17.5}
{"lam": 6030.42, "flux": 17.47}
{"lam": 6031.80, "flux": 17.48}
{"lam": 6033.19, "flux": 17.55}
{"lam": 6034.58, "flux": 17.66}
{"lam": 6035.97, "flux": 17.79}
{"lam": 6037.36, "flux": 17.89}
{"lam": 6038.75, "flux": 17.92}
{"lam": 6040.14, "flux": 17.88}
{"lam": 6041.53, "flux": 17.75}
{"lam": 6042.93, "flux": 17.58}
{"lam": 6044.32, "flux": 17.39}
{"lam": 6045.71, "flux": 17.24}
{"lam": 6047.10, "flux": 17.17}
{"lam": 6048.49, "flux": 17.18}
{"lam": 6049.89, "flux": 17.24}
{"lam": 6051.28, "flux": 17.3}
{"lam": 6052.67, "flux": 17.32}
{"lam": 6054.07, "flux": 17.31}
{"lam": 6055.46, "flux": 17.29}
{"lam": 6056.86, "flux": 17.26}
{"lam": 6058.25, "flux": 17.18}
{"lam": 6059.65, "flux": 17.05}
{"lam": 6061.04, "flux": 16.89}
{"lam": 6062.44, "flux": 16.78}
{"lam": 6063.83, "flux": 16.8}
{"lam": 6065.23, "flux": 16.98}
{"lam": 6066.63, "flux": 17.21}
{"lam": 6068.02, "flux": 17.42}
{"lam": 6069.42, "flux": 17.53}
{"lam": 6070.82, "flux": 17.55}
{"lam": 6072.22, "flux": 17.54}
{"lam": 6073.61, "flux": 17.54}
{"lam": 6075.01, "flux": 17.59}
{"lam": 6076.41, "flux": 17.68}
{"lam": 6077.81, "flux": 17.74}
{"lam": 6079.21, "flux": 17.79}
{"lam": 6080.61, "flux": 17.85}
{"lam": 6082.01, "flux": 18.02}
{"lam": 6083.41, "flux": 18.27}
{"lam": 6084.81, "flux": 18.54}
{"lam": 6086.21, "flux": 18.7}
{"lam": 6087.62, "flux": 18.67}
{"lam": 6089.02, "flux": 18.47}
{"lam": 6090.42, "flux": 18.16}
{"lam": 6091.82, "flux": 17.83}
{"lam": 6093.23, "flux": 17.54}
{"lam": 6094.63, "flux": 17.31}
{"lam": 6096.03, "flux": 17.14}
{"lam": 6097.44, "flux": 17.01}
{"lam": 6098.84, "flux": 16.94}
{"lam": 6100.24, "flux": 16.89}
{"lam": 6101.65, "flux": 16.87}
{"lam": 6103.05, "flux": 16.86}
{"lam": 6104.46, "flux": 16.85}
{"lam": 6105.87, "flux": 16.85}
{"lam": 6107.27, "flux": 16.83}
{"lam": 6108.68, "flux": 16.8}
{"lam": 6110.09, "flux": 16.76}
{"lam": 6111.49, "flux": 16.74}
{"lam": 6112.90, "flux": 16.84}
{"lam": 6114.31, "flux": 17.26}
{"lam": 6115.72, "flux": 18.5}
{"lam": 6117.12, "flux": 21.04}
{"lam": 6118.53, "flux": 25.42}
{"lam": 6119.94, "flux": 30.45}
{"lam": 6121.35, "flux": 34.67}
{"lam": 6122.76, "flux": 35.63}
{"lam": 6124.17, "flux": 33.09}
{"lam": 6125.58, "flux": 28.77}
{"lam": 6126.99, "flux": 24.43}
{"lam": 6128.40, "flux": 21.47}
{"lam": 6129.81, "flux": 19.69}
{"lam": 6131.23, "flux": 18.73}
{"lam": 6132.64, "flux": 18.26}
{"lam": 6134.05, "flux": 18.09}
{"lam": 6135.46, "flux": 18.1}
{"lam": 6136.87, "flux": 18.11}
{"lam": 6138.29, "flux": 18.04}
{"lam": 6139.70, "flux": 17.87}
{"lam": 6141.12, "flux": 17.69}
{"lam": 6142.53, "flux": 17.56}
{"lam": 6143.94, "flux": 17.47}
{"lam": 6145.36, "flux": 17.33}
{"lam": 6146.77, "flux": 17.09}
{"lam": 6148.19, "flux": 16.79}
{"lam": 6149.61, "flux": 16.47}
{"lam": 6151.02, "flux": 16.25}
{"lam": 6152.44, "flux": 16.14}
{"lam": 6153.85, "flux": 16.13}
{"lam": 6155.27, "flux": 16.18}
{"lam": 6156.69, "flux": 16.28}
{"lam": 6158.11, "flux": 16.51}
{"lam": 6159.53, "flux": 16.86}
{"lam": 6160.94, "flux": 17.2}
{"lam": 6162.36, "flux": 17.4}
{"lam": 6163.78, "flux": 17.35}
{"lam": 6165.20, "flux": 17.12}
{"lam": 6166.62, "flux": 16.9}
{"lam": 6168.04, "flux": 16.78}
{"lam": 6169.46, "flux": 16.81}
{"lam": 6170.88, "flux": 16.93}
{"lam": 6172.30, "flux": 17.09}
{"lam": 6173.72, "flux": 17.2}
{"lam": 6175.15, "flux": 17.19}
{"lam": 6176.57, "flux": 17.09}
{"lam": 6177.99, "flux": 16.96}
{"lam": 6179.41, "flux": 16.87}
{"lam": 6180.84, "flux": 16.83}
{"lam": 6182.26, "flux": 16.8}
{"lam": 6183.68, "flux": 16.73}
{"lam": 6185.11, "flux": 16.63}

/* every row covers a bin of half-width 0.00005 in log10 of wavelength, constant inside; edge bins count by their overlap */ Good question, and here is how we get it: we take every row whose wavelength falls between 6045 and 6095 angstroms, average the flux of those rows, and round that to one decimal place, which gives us 17.6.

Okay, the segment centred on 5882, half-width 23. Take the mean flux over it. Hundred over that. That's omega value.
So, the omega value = 6.3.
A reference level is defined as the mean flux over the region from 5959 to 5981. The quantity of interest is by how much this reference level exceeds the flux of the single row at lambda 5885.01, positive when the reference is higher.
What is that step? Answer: 1.8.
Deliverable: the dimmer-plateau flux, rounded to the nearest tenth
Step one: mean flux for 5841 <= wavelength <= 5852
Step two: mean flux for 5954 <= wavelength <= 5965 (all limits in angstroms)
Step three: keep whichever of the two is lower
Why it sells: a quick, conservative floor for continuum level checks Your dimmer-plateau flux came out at 16.7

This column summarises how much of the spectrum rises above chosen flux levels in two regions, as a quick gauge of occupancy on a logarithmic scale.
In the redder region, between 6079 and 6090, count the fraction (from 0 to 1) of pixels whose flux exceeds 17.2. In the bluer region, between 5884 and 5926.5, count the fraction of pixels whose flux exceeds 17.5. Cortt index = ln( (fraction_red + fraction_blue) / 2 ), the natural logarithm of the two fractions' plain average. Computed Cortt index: -0.7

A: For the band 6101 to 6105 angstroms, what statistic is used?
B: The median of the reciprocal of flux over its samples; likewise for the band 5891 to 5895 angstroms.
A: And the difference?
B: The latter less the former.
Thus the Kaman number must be 0.014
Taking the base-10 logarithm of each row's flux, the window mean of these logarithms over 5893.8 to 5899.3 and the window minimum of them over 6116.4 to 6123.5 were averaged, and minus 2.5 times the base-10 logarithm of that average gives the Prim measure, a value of -0.229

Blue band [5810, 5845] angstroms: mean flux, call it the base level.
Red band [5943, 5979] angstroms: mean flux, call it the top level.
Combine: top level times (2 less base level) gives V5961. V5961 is -263.7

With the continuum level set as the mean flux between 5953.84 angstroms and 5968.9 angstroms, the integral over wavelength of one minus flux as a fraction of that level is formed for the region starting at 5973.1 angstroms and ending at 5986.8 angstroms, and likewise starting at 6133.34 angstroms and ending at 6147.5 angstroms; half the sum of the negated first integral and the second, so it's -0.1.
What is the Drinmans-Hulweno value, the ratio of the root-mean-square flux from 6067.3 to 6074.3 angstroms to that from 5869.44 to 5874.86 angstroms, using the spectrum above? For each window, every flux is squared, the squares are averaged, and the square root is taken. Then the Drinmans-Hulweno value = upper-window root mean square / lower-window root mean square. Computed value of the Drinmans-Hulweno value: 1.01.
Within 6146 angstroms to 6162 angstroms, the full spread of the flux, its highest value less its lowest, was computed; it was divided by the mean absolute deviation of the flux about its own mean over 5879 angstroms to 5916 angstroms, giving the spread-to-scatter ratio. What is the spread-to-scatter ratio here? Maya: 1.1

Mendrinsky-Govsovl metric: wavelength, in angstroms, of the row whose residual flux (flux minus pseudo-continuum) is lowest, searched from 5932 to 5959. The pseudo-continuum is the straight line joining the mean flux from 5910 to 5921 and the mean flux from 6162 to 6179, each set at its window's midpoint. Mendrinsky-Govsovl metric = 5953.16 angstroms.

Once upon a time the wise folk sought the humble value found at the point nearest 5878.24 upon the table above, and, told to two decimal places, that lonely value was 16.76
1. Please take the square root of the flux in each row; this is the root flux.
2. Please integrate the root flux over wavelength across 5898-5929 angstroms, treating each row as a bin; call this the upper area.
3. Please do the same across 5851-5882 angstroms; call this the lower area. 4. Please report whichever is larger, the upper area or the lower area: 128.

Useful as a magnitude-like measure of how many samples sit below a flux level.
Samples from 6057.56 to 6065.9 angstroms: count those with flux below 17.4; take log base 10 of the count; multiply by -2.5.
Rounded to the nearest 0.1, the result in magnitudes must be -1.9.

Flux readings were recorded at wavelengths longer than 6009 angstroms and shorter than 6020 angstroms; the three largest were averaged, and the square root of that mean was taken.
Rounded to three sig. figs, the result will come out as 4.18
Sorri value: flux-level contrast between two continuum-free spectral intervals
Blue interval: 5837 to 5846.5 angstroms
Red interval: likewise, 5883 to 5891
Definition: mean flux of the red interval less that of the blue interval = -3.2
